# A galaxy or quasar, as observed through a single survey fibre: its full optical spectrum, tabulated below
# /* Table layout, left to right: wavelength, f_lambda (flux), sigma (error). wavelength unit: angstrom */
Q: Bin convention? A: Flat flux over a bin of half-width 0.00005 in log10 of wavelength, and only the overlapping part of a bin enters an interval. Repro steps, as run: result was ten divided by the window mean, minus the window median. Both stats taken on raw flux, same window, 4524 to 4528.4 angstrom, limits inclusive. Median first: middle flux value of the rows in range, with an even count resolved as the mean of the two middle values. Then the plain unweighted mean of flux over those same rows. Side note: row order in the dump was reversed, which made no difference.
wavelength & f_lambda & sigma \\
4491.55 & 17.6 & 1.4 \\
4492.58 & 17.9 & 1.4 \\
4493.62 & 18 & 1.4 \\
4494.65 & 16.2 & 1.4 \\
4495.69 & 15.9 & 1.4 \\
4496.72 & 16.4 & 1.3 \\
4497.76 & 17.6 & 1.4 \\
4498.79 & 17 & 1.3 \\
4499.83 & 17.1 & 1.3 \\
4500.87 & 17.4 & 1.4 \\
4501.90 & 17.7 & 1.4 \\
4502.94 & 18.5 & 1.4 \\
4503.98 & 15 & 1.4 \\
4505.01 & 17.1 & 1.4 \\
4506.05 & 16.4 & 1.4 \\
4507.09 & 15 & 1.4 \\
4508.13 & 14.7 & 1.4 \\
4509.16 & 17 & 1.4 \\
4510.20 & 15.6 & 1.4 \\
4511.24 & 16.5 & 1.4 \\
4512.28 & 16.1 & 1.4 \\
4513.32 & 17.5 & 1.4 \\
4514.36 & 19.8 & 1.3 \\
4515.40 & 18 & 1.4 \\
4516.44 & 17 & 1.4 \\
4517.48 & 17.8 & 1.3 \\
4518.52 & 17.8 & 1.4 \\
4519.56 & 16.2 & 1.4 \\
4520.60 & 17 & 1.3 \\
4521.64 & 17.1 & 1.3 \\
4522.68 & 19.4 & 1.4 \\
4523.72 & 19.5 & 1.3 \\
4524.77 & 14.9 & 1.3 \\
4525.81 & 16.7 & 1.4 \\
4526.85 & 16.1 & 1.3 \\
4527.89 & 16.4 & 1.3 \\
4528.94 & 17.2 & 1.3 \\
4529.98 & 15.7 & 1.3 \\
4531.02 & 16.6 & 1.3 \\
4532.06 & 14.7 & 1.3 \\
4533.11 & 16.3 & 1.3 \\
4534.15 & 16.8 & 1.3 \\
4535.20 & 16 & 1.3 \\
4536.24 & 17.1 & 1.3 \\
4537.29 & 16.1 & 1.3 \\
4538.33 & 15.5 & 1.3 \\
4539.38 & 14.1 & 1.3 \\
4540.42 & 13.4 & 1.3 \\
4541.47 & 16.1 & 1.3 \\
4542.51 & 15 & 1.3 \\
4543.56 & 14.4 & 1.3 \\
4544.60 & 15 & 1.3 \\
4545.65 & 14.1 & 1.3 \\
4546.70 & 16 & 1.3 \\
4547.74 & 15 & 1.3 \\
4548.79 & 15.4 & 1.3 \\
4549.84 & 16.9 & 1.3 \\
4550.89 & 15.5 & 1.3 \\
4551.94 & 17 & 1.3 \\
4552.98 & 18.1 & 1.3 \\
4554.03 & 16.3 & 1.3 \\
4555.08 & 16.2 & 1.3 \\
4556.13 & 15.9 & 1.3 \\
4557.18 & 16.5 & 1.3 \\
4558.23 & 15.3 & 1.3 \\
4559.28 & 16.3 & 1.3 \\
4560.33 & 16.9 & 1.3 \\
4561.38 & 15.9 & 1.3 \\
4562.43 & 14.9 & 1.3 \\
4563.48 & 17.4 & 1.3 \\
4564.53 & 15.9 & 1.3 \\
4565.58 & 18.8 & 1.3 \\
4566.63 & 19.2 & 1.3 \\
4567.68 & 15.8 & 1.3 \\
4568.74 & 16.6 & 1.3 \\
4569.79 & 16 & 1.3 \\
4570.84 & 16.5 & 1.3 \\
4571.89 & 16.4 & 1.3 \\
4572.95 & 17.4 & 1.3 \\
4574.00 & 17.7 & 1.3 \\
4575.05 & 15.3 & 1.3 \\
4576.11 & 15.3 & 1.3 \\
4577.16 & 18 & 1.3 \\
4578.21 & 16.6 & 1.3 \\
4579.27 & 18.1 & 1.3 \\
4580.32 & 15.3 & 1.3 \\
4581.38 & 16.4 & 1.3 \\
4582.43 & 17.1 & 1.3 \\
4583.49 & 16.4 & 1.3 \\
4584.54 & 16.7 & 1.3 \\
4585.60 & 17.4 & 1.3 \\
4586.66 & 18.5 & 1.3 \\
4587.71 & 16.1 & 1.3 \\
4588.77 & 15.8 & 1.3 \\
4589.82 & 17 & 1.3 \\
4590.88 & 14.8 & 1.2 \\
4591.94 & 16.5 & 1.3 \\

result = -15.6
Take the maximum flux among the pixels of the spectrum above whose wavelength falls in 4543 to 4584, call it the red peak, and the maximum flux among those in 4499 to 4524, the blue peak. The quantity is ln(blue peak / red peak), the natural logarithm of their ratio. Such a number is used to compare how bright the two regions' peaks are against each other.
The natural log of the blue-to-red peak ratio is 0.031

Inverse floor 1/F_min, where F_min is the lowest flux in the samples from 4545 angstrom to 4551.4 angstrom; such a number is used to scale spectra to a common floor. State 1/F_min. 0.0709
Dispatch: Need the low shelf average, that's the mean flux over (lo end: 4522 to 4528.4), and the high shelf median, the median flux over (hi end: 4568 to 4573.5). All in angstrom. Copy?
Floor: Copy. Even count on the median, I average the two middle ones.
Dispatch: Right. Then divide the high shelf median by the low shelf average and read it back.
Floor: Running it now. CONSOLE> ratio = 0.96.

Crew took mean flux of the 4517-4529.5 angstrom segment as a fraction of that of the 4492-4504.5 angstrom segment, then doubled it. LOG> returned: 2.01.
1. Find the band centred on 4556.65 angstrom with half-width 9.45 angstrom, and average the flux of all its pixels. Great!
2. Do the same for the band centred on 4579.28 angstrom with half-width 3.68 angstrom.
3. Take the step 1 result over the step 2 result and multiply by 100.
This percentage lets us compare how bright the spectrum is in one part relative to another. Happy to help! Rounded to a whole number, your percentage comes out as 98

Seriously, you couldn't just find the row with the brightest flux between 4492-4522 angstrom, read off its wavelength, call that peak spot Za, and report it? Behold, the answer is 4514.36 angstrom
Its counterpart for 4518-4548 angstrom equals 4523.72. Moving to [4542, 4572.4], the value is 4566.63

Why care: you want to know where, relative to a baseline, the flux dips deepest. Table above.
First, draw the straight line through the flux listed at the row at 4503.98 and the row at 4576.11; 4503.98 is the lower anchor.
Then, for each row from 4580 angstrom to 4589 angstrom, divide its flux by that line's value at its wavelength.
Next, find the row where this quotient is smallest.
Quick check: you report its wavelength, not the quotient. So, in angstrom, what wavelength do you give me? 4580.32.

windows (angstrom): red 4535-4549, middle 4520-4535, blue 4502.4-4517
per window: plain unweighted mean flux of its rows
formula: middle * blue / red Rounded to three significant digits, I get 18.4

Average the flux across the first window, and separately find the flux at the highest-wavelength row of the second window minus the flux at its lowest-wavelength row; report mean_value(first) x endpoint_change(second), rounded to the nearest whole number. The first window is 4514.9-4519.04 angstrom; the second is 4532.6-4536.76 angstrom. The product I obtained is 14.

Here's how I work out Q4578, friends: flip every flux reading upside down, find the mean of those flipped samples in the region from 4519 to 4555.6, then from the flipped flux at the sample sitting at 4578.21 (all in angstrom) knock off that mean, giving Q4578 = -0.0022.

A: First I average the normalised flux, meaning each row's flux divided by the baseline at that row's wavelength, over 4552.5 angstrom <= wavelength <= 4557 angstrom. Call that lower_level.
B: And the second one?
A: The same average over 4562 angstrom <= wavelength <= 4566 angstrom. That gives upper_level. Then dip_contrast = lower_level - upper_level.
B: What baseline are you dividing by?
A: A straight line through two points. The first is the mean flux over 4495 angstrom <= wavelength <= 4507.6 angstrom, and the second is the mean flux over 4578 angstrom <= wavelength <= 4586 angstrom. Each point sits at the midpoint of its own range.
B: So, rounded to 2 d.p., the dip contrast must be -0.01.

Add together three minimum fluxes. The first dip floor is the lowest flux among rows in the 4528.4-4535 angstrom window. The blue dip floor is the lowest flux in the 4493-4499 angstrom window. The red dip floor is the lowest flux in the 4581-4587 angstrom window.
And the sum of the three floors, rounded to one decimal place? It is 47.0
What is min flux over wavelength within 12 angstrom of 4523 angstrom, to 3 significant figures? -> 14.7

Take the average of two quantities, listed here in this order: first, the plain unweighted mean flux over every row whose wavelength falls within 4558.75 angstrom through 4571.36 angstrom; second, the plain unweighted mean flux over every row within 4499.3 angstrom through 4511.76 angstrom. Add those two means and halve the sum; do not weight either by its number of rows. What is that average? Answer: 16.6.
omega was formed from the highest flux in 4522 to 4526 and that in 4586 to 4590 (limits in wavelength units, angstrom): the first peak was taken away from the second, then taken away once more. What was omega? -20.5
